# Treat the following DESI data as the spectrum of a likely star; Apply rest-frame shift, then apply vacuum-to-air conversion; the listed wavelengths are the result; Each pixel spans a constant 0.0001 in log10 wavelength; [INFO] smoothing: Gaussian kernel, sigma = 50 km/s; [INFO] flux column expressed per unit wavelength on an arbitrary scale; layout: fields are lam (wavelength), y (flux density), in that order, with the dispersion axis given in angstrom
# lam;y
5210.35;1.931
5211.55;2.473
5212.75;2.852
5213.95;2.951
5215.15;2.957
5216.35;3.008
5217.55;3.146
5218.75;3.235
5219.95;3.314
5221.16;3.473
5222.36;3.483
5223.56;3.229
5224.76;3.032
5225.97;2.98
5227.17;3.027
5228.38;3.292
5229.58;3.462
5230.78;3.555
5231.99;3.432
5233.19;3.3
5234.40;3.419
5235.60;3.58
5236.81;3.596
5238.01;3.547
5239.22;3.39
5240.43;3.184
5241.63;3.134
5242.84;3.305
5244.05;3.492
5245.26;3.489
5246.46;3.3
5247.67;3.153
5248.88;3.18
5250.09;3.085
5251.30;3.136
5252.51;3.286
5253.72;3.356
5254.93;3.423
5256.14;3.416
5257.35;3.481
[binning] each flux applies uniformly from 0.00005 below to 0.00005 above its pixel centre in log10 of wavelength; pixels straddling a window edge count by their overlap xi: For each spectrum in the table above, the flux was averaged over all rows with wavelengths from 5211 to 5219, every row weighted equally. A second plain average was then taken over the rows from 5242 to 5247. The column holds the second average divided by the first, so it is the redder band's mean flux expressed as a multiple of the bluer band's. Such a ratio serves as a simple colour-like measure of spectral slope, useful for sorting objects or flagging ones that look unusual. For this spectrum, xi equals 1.15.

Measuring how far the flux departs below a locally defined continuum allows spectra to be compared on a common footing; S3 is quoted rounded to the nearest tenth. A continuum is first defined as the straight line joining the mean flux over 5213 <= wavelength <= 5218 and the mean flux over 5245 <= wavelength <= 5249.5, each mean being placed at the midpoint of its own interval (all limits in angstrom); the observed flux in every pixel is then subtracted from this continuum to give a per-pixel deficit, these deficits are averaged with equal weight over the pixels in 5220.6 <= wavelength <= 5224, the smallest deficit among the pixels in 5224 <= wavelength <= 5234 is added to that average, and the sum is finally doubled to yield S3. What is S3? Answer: -1.5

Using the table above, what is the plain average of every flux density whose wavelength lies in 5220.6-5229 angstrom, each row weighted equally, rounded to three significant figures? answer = 3.22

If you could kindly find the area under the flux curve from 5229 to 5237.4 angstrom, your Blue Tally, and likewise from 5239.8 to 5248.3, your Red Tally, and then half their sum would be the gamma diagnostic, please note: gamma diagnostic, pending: 28.6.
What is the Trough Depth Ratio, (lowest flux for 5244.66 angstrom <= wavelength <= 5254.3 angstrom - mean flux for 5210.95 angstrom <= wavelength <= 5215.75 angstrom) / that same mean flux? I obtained 0.10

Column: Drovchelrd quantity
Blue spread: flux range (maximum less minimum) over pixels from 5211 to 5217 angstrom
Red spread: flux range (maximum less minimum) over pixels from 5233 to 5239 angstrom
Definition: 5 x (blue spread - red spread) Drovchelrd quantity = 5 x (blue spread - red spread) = 1.2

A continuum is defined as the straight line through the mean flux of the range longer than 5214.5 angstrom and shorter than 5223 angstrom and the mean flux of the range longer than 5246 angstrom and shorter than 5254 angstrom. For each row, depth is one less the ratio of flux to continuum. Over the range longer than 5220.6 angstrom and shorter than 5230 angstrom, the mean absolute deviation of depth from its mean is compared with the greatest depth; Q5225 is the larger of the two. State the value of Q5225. 0.08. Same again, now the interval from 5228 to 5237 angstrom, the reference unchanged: 0.03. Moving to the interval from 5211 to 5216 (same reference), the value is 0.24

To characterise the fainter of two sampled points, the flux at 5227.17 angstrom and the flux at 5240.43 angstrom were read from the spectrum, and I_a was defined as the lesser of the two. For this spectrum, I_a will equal 3.03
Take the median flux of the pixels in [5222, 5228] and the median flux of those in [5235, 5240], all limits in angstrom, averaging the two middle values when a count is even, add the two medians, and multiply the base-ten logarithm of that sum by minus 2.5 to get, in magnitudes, -2.05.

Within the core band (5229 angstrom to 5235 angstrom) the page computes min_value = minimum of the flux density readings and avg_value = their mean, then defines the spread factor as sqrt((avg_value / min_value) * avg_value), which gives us 1.89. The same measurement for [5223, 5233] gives 1.88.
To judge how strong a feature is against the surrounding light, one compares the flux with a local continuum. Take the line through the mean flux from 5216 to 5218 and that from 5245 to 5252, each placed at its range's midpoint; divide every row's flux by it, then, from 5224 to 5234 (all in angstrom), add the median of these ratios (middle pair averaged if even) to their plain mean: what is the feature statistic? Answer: 2.09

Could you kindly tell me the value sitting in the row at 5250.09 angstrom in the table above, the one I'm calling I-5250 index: 3.085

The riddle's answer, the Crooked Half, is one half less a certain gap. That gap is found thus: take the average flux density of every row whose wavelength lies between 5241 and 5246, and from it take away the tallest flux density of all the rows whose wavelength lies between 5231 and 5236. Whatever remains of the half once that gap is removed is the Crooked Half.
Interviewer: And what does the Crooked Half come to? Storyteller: 0.72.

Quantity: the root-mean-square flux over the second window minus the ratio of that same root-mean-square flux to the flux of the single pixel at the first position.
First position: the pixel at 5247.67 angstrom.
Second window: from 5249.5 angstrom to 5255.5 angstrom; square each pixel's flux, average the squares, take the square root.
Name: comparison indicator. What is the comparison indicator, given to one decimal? 2.2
